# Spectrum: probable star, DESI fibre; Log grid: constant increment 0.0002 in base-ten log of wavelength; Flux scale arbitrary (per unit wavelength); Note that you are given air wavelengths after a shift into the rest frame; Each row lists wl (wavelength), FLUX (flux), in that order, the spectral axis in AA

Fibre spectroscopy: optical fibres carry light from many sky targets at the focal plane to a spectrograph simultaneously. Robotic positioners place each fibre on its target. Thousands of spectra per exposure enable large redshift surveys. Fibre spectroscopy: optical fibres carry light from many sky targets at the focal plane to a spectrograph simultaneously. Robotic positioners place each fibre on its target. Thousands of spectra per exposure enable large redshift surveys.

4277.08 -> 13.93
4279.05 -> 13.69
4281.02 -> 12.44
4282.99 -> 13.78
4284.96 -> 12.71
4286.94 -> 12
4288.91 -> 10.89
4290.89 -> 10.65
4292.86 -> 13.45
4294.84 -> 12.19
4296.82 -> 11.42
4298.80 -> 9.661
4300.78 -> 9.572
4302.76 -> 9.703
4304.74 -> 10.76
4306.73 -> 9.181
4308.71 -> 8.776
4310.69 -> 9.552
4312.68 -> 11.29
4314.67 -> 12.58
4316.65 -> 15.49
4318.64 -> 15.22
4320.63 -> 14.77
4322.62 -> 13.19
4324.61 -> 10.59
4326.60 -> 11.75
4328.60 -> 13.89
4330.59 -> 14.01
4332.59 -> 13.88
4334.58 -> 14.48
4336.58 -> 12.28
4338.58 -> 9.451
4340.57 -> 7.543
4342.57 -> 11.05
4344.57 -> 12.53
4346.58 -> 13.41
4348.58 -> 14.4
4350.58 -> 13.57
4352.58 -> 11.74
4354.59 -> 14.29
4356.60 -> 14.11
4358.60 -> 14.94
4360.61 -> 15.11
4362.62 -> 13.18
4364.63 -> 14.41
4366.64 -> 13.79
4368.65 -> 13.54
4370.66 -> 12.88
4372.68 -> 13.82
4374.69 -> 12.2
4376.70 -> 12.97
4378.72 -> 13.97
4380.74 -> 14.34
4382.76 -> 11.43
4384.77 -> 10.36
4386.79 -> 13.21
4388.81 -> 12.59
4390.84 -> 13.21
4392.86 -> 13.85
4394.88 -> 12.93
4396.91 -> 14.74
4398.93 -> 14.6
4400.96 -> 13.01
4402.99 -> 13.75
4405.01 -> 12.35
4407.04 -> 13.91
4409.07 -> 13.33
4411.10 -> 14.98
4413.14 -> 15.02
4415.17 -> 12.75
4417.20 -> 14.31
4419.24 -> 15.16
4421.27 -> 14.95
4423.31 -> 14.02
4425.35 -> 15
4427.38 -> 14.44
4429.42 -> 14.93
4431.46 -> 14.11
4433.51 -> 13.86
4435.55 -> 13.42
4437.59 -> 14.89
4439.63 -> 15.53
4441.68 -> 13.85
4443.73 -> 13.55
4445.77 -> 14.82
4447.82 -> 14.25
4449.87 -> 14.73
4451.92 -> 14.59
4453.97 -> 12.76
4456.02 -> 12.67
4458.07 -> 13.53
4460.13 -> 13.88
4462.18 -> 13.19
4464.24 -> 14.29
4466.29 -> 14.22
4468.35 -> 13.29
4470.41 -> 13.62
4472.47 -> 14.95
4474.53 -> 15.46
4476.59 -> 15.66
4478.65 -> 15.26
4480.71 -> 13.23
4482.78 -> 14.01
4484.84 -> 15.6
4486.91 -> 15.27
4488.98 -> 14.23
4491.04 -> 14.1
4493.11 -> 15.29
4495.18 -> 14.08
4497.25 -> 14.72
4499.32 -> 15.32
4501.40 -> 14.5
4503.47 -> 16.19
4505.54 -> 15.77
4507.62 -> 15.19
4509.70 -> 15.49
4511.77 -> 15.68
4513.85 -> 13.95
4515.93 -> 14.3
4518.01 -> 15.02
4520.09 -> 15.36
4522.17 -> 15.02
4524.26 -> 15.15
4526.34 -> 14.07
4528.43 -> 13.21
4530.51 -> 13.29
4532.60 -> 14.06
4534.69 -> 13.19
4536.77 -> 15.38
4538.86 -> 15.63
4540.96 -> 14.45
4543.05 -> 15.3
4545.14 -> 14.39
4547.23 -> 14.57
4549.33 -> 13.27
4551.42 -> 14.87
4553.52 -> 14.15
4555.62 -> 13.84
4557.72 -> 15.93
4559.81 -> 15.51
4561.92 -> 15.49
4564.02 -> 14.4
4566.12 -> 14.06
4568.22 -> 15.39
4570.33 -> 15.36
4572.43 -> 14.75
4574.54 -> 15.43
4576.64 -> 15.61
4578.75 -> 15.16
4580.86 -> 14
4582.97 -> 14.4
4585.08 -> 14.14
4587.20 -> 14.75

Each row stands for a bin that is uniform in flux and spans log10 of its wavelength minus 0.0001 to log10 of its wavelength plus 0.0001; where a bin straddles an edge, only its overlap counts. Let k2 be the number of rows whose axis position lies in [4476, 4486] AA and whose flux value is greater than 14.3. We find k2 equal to 3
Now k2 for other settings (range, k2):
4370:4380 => 0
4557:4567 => 4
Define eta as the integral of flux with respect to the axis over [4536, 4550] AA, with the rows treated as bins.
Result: 206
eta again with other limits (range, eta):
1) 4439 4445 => 85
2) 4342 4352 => 130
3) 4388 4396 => 105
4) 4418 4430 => 177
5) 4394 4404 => 138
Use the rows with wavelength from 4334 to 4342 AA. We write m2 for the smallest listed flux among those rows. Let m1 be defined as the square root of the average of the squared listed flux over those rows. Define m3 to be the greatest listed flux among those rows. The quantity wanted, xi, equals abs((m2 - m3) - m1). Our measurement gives 18.2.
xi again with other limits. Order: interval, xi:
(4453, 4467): 15.1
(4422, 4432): 15.5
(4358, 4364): 16.4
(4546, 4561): 17.3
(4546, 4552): 15.9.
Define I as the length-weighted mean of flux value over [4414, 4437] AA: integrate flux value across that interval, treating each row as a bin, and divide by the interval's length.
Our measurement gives 14.3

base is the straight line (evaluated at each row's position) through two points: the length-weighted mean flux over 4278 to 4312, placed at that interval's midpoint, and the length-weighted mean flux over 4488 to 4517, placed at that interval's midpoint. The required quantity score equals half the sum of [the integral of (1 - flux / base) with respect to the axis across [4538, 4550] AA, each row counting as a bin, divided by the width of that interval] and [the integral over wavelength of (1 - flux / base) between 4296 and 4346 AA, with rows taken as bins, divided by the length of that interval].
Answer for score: 0.03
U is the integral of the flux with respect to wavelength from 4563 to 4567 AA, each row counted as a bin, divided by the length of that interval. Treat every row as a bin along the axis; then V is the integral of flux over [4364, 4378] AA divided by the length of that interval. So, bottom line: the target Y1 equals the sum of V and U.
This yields 27.6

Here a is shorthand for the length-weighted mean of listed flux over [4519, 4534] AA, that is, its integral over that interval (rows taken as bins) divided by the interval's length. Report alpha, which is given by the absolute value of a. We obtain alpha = 14.3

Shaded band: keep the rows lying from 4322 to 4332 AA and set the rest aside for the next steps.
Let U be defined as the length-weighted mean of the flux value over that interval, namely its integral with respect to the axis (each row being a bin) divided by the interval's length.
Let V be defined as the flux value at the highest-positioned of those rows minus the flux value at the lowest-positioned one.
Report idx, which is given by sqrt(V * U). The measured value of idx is 3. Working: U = 12.7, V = 0.8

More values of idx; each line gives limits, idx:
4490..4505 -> 6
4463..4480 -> 4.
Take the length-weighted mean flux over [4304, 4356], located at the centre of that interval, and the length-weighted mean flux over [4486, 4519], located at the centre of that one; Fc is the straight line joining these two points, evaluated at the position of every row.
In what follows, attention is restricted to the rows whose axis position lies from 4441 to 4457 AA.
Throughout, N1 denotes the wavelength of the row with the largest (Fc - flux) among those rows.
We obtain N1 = 4456.02 AA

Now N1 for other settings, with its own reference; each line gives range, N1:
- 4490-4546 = 4534.69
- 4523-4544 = 4534.69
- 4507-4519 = 4513.85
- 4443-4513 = 4456.02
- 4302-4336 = 4308.71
